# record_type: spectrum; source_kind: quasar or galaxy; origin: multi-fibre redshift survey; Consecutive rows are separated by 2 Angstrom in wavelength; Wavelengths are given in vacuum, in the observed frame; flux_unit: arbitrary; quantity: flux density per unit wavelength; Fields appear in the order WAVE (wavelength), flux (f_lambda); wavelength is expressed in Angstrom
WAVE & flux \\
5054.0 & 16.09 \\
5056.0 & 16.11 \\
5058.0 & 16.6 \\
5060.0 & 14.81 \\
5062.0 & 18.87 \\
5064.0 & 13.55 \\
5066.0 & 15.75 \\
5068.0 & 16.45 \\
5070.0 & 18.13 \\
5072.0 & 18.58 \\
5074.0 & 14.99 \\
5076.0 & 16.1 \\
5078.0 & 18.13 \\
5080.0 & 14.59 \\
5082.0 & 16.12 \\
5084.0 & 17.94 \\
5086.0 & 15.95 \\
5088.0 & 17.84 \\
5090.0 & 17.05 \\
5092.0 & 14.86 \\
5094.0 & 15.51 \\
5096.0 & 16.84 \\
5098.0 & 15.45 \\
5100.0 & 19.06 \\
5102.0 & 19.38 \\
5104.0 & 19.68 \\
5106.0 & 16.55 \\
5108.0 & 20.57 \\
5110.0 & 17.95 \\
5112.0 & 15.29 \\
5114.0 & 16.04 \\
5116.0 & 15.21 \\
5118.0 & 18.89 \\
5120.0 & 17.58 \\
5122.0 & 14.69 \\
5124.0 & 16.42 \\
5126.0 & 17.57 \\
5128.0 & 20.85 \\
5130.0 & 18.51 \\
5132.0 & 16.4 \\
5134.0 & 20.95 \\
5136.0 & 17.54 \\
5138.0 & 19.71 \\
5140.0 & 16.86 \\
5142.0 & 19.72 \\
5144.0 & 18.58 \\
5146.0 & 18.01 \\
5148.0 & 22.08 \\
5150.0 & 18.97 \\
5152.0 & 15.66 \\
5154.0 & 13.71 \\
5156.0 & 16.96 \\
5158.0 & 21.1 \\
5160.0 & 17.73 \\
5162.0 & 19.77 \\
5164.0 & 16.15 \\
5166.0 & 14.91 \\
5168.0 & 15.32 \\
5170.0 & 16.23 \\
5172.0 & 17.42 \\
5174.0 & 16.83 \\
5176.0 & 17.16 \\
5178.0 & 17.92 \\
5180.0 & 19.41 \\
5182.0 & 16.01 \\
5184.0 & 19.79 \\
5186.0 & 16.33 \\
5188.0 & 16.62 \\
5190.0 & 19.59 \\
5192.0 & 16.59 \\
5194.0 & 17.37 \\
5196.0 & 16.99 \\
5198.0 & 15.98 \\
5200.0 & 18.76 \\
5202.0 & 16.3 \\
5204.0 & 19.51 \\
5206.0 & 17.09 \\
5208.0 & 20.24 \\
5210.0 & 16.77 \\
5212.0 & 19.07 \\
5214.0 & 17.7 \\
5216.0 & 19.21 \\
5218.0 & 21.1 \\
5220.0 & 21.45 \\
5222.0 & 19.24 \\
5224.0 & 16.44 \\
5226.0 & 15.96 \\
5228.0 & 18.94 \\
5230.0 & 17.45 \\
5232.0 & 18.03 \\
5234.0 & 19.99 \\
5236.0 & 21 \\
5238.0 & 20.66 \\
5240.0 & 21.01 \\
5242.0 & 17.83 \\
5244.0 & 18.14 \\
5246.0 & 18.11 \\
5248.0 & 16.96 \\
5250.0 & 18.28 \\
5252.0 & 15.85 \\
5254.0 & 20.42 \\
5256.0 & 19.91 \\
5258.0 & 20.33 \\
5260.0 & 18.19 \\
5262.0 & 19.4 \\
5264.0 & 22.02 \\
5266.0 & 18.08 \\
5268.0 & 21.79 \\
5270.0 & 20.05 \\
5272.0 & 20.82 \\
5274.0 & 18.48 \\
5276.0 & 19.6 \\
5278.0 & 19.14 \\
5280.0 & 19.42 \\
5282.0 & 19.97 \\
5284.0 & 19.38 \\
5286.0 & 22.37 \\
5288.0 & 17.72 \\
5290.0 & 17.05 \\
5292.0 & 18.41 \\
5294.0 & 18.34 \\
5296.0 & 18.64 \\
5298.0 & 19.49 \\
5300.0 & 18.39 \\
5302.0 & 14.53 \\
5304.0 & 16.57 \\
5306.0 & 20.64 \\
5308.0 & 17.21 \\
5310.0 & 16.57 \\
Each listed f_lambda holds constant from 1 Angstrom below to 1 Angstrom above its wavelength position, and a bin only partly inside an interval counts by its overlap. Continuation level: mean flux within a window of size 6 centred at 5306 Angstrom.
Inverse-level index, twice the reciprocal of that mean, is 0.110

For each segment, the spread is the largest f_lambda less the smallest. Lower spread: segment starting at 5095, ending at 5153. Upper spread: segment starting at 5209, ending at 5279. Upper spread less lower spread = -1.2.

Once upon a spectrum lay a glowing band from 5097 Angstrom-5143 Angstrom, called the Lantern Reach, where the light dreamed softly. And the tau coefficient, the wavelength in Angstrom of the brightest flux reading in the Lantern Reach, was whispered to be 5134.0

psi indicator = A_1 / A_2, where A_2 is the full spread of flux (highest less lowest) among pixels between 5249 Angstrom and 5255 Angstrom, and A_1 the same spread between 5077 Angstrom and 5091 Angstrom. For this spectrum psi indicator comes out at 0.8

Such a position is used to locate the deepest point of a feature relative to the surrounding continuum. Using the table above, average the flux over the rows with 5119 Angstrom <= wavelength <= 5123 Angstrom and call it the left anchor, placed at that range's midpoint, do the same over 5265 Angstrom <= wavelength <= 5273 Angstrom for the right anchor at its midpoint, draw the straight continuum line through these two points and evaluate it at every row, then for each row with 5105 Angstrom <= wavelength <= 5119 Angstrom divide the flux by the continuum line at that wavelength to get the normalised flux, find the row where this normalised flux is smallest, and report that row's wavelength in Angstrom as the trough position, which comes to 5116.0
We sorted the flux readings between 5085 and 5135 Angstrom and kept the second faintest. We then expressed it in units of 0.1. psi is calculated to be 149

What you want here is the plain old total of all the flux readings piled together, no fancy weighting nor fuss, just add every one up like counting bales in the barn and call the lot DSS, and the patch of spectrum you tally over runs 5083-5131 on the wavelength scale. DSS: 416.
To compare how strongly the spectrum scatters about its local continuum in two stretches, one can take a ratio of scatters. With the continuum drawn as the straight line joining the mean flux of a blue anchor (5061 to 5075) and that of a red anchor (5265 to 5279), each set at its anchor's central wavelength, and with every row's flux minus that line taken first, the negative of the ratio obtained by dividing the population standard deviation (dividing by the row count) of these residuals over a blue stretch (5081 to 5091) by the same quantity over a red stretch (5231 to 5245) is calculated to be -0.60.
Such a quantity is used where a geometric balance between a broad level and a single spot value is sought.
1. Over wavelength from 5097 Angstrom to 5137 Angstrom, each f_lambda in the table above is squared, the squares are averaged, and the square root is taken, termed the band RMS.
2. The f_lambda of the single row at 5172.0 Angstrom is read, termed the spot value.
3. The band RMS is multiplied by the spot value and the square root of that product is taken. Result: 17.6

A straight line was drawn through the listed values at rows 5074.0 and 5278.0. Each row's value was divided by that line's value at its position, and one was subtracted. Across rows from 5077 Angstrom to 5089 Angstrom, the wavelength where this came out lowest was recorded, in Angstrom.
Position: 5080.0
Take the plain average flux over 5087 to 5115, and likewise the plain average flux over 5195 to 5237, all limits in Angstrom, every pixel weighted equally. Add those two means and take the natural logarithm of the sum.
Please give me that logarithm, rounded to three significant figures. 3.58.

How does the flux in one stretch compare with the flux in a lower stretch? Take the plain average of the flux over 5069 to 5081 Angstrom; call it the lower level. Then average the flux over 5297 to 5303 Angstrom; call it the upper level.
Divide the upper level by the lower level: 1.04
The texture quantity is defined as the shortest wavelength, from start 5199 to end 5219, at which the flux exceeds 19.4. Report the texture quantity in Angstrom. 5204.0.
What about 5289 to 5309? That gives 5298.0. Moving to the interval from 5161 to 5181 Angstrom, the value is 5162.0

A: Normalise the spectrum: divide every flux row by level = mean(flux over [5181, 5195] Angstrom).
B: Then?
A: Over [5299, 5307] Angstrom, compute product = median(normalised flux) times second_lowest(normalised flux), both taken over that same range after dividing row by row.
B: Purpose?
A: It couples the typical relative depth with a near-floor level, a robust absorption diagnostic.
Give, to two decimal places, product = 0.95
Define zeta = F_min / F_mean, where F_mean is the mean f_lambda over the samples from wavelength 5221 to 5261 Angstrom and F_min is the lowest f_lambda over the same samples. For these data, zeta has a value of 0.85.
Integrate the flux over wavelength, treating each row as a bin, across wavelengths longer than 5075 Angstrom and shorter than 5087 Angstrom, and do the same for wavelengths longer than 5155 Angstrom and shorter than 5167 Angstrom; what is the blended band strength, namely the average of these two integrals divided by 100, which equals 2.05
